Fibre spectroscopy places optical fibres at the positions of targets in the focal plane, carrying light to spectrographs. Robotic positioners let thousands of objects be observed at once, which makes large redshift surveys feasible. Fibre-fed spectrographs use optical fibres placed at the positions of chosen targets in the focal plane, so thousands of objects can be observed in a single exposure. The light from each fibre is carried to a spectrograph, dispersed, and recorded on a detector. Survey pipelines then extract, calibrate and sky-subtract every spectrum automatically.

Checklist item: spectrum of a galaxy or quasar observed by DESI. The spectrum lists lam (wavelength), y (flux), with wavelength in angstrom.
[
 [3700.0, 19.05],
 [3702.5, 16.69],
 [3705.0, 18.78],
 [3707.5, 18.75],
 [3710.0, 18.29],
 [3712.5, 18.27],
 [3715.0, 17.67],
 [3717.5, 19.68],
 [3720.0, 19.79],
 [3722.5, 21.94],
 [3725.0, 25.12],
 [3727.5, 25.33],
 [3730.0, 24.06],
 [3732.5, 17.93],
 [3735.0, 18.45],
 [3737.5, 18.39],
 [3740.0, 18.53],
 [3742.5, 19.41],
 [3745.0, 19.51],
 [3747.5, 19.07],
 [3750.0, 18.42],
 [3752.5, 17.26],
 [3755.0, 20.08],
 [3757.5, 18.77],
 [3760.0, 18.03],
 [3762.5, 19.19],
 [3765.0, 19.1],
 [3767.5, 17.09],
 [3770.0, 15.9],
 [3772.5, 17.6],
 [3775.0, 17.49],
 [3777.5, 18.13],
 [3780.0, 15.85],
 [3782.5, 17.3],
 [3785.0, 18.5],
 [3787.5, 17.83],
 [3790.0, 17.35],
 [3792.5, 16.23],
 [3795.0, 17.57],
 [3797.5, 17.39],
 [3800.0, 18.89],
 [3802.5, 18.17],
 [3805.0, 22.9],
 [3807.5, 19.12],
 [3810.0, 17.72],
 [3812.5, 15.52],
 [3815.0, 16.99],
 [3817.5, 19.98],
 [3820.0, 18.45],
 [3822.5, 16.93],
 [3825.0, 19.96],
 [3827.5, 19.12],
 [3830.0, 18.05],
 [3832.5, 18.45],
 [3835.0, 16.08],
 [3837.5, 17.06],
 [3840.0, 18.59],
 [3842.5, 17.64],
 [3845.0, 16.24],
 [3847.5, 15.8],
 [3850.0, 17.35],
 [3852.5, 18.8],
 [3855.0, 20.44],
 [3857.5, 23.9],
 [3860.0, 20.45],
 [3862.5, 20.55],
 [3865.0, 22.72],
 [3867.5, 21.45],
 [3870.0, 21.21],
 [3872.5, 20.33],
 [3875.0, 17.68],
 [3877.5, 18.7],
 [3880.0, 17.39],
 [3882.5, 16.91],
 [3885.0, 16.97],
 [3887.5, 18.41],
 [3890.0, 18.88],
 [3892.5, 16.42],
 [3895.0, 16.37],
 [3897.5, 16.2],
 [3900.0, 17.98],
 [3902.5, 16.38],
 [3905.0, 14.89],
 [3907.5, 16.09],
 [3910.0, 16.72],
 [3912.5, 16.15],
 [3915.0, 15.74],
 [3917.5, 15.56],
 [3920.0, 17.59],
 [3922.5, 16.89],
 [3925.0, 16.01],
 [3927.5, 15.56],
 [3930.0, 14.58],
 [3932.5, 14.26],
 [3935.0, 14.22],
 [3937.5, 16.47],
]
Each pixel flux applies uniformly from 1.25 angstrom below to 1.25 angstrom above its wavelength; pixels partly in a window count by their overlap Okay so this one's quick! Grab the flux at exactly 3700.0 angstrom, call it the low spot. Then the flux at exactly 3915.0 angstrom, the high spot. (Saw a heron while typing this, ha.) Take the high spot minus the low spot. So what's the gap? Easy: -3.3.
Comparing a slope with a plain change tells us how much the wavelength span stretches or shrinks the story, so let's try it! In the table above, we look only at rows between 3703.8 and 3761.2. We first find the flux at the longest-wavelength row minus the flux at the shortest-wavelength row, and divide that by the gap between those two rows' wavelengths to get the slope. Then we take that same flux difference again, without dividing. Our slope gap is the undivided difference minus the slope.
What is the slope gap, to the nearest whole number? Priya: -1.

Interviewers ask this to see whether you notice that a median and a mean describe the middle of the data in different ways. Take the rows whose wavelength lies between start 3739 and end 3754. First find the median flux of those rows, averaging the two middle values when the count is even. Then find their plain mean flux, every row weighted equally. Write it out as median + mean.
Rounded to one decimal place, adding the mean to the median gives 37.5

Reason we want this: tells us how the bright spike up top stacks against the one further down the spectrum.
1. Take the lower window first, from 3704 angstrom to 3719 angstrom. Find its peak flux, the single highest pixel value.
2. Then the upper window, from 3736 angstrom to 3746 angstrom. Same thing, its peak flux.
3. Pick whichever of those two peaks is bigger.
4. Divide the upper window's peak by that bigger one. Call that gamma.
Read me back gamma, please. 0.99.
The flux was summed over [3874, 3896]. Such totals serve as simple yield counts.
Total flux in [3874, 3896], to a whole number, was 158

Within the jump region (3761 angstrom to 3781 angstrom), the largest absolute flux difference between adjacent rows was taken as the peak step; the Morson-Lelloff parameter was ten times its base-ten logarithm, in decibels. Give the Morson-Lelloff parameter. 3.6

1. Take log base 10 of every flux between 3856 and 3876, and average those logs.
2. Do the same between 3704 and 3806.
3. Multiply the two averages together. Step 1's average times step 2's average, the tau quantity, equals 1.68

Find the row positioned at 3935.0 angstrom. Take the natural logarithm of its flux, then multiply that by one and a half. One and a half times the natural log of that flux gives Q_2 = 3.98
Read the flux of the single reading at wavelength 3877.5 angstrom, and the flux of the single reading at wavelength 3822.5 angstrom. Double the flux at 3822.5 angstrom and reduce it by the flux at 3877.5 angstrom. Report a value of 15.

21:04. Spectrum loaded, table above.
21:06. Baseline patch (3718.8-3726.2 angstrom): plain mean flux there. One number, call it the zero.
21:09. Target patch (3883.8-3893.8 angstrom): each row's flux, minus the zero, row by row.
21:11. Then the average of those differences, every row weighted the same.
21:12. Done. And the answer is -4.6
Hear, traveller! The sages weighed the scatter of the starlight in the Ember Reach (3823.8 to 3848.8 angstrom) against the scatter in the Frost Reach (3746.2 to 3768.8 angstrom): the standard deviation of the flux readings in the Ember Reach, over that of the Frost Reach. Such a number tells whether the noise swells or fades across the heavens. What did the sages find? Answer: 1.4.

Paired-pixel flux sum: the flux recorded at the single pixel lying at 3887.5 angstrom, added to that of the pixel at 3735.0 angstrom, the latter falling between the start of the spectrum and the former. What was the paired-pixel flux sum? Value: 36.9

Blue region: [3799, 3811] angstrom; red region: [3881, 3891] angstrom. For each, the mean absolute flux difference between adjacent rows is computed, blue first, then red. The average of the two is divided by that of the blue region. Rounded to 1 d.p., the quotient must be 0.6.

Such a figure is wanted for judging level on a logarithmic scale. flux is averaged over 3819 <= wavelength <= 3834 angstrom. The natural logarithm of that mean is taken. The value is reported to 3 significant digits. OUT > 2.92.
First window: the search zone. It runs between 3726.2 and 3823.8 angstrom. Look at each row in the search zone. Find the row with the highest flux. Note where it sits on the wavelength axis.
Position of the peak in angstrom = 3727.5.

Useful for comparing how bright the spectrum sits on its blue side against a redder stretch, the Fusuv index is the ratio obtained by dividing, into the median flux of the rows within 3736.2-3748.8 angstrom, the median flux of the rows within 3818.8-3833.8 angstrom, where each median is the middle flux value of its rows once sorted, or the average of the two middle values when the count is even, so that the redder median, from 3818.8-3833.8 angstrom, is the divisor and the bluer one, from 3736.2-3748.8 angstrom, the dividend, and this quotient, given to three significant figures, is 1.03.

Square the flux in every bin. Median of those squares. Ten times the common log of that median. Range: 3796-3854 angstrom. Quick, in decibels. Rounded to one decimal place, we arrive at 25.1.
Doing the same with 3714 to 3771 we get 25.6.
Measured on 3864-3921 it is 24.6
